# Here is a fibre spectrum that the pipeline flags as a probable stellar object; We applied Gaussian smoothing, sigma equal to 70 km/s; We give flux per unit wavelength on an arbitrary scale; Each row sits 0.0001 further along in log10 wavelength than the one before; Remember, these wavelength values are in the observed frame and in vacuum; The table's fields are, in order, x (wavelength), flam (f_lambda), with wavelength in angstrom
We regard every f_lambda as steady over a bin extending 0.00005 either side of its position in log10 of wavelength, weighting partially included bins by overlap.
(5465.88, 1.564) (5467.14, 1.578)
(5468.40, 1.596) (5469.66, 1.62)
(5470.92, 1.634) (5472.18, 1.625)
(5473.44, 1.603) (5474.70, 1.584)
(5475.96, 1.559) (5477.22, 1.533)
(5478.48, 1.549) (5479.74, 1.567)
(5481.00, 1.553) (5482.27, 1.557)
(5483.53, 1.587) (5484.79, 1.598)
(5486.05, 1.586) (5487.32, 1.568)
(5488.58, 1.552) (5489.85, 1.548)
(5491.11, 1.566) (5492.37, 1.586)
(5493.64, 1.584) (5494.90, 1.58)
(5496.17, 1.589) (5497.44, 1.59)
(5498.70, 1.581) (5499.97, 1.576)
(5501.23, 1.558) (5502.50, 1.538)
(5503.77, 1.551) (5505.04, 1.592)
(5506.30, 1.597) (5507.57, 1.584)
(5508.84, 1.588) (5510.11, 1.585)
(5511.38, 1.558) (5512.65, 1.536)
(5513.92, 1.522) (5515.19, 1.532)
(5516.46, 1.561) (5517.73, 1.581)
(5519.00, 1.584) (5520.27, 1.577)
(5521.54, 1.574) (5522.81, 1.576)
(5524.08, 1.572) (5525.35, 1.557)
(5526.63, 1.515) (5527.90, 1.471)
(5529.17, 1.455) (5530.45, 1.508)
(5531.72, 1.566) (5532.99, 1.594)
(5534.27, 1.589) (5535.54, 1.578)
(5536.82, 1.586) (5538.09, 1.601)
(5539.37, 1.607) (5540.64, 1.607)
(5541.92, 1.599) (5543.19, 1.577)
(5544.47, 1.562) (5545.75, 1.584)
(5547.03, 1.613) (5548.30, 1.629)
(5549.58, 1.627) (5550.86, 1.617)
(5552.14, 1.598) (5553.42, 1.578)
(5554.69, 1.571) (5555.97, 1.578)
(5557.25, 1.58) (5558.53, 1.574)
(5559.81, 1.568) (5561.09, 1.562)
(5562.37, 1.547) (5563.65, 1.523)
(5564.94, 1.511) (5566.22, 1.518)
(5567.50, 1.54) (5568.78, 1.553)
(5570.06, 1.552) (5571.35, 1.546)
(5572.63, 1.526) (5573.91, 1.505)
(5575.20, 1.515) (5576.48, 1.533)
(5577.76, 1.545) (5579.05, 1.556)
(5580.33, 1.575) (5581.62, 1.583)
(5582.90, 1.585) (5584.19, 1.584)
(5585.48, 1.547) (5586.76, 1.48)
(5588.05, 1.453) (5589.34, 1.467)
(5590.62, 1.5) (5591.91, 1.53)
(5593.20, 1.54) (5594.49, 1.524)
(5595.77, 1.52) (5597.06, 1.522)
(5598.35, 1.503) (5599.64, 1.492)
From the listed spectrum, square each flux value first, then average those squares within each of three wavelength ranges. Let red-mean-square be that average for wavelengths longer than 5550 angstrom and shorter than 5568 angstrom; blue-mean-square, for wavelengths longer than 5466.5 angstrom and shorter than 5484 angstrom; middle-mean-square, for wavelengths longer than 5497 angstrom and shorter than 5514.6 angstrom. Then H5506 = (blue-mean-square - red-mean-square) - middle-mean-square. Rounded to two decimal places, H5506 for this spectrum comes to -2.40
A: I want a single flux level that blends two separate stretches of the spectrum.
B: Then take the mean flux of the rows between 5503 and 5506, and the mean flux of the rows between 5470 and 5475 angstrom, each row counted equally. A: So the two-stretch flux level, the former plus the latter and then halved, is 1.59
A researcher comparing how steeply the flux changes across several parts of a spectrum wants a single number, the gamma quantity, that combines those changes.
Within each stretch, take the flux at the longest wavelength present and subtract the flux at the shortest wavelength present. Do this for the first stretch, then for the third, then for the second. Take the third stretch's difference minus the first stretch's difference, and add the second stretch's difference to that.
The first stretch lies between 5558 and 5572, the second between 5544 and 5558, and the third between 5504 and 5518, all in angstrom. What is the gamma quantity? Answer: 0.035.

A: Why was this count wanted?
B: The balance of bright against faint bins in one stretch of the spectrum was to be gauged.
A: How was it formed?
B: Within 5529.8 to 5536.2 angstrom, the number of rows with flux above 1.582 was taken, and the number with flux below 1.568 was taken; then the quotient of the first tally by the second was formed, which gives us 1.0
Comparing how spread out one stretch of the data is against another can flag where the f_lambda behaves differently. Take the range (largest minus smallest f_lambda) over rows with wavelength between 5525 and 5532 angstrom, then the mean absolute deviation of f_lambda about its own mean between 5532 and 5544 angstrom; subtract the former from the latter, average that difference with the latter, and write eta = -0.05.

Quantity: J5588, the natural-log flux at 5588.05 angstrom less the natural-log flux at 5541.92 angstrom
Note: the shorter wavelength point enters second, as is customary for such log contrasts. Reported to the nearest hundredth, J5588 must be -0.10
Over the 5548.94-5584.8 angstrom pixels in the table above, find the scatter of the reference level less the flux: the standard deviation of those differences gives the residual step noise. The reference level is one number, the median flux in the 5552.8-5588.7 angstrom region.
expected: 0.031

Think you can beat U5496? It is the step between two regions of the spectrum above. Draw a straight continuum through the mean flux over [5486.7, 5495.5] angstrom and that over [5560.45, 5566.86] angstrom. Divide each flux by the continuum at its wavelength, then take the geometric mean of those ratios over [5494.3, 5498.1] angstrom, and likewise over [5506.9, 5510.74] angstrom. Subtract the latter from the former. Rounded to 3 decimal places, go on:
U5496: -0.004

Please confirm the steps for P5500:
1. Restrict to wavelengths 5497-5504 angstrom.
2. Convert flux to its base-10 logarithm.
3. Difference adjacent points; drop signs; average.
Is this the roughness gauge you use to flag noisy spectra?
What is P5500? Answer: 0.0036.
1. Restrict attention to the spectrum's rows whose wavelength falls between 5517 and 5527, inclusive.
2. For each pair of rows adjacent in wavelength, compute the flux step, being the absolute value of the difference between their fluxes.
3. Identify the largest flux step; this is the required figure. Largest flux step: 0.04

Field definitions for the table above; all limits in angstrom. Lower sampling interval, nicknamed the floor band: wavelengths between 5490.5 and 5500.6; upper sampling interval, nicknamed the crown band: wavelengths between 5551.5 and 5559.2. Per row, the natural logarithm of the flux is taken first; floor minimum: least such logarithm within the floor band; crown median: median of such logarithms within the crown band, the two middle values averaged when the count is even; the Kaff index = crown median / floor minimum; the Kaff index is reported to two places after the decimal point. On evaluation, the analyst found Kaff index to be 1.02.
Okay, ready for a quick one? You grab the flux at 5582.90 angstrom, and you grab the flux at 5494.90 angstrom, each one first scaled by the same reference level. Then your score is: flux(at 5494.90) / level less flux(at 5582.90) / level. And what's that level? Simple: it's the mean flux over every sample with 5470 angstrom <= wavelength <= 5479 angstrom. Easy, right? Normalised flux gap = -0.003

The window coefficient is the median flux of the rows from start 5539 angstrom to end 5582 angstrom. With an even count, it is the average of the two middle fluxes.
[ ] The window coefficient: 1.57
